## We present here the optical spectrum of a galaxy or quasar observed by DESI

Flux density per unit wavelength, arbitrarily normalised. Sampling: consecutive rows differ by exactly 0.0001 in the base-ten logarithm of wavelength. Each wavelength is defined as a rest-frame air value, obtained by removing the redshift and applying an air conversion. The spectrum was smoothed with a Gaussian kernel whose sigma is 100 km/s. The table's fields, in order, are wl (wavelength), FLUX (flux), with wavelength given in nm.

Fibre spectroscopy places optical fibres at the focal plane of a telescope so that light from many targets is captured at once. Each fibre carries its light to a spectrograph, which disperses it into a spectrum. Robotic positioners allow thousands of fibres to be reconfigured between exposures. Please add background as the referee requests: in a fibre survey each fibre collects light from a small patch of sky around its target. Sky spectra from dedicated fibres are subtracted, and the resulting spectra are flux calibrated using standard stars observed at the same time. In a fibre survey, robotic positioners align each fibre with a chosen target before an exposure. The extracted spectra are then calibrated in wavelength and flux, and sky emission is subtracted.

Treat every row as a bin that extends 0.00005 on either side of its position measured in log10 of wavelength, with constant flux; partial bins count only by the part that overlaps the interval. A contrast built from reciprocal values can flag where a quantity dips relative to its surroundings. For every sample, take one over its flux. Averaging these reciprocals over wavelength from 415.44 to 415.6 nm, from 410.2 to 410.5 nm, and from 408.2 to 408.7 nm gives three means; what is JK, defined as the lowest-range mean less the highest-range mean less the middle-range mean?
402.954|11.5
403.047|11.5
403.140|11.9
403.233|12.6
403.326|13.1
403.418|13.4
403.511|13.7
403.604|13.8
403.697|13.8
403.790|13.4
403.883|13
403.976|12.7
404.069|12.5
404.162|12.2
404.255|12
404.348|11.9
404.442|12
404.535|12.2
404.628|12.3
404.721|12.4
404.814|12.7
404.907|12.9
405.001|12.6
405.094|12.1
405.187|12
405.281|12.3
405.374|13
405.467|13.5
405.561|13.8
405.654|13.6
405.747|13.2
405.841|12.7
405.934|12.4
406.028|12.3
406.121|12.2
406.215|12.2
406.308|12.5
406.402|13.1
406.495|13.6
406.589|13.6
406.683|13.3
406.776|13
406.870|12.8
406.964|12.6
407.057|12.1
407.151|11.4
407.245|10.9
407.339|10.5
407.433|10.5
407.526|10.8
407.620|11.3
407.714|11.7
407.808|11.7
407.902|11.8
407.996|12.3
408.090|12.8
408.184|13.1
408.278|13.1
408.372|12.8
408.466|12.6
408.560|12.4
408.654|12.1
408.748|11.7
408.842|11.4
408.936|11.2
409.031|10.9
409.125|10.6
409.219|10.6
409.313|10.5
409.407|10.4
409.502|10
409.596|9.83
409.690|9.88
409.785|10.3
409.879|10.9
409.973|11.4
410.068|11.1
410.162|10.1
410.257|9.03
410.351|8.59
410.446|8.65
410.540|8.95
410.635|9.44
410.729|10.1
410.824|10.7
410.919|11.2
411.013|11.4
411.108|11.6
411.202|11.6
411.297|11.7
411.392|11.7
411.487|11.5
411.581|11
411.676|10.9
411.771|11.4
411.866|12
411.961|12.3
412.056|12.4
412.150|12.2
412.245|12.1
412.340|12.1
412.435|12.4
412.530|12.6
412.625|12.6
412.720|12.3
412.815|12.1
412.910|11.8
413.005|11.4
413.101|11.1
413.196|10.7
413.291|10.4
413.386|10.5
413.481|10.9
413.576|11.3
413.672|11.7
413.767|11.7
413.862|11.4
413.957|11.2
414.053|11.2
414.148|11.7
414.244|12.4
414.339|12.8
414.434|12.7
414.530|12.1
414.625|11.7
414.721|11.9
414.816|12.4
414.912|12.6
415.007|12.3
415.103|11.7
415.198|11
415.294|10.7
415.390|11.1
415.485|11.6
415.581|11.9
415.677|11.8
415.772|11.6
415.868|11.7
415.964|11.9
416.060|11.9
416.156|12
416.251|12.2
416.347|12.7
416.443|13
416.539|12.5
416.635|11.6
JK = -0.120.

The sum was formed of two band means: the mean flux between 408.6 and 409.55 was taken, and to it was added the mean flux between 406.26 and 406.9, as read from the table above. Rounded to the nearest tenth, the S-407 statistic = 24.1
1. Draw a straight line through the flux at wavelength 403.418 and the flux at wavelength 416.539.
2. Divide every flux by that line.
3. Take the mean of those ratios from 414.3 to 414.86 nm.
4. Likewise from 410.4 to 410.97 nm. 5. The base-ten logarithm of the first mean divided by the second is 0.10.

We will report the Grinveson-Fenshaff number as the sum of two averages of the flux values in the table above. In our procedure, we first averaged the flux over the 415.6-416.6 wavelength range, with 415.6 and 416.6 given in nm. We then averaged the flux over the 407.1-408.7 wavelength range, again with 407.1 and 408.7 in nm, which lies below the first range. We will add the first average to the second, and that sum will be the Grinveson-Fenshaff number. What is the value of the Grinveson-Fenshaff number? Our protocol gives 24.0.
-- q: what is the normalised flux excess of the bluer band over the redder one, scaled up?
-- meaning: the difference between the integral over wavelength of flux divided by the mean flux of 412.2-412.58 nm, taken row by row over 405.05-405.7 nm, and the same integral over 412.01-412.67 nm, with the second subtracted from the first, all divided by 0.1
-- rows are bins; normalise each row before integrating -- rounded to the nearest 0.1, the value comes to 0.2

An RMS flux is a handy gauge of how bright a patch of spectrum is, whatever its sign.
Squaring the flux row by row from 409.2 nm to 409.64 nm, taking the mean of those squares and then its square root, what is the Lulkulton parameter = 10.3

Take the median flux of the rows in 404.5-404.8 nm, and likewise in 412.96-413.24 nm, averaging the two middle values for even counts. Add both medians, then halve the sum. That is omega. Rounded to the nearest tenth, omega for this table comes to 11.7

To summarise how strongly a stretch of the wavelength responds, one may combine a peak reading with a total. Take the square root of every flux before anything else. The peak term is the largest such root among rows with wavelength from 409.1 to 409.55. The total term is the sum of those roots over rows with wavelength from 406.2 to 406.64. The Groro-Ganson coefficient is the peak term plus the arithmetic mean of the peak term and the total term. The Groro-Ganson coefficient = 13.9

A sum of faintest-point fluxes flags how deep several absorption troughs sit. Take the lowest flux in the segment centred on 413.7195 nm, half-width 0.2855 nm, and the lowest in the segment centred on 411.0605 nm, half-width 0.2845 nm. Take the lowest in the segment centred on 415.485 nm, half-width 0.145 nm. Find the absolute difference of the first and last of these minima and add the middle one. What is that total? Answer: 10.9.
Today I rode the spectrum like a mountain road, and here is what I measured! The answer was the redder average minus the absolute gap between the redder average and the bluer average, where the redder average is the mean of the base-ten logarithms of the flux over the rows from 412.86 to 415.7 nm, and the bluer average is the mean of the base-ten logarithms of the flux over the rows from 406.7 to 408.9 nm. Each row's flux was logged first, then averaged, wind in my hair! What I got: 1.05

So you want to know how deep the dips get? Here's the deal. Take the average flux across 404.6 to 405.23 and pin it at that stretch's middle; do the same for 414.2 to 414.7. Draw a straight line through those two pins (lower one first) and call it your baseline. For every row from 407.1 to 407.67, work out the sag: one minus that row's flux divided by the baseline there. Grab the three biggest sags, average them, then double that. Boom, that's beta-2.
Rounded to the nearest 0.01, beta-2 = 0.29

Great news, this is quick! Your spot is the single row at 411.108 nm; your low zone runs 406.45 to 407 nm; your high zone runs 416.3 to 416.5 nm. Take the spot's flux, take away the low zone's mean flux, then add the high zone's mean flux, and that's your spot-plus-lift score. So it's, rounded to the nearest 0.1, 11.3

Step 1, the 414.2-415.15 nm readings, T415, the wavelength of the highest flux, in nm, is 414.339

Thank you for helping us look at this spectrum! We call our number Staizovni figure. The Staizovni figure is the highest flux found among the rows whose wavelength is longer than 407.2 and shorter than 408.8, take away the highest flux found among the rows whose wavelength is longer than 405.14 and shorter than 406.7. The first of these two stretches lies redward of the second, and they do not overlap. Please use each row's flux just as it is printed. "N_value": -0.70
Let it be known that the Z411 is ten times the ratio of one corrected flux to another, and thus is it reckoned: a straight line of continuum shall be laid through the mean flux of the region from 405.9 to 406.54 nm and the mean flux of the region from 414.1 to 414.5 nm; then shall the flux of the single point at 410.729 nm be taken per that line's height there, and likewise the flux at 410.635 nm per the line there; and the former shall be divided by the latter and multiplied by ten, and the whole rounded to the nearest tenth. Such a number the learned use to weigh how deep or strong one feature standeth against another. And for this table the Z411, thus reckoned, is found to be 10.7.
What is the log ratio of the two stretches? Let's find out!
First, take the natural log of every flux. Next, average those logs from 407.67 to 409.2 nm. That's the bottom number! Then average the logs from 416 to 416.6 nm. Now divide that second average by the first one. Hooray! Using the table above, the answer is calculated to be 1.01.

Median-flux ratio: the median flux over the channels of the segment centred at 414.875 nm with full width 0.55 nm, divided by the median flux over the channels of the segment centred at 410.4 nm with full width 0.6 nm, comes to 1.35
